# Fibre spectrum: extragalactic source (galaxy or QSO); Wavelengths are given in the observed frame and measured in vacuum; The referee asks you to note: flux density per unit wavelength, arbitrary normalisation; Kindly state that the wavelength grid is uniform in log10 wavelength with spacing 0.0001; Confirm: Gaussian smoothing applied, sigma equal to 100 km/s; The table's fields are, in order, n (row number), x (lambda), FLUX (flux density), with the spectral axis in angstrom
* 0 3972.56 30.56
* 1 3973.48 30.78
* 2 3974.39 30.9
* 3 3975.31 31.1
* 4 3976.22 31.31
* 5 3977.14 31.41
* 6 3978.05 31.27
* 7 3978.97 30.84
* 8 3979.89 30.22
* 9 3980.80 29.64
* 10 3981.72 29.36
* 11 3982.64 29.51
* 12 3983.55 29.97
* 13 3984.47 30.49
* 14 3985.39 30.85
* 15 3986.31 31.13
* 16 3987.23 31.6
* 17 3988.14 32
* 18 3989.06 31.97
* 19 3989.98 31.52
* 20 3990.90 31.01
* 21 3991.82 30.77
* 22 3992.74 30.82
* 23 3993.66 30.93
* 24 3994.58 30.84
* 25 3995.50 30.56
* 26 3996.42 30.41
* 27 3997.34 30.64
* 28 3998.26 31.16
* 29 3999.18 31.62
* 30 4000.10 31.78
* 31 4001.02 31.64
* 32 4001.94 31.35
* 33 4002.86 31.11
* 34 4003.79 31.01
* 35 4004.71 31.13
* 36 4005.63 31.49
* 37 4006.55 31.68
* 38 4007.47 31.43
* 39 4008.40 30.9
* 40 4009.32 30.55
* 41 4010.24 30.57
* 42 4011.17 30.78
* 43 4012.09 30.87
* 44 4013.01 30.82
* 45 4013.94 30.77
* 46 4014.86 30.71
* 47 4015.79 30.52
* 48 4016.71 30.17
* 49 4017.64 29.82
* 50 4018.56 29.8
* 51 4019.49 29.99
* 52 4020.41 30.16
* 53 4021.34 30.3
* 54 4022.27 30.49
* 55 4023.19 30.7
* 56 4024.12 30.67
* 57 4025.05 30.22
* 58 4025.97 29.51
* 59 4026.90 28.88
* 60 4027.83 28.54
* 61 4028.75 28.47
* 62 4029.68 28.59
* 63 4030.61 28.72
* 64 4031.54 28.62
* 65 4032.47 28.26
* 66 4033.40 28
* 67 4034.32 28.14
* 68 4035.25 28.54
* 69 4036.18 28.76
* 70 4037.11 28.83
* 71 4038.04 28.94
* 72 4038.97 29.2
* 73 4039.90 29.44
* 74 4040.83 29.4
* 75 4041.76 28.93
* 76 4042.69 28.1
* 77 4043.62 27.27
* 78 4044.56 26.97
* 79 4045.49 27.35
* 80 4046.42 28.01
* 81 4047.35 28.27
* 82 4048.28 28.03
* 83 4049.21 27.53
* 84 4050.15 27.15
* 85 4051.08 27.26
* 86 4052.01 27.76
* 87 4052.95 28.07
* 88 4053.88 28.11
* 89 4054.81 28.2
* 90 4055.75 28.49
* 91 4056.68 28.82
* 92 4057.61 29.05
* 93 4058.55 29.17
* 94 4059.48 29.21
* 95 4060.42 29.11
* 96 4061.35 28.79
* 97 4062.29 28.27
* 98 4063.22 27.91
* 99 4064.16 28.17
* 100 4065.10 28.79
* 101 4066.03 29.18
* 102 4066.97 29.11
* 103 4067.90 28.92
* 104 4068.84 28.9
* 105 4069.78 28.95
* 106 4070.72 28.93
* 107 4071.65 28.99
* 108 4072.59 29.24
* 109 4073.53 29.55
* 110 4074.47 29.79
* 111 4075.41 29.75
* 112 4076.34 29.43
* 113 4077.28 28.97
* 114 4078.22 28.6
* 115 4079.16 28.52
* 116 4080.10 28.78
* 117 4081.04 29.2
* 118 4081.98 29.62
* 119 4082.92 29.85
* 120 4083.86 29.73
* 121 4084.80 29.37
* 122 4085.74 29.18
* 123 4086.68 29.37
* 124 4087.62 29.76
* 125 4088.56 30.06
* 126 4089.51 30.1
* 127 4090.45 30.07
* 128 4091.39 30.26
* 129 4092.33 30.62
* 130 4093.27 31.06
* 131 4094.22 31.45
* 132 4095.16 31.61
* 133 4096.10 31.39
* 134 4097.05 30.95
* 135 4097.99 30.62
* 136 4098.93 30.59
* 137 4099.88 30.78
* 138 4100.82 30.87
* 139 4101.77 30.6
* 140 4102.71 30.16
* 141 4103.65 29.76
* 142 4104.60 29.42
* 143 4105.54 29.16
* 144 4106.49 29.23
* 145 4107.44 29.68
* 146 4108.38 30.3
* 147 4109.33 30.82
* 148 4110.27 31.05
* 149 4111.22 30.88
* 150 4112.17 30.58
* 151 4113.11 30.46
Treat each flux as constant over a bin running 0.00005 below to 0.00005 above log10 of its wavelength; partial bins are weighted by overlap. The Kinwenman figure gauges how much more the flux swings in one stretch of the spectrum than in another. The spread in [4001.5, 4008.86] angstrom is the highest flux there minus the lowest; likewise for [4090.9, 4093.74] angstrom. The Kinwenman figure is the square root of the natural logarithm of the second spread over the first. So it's 0.2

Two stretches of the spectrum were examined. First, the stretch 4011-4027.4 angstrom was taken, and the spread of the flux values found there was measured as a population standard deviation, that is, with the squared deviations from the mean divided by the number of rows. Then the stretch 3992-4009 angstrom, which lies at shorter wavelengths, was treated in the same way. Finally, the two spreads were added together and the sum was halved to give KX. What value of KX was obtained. 0.5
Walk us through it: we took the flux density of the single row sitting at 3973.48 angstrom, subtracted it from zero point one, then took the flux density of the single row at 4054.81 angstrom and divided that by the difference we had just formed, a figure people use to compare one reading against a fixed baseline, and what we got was -0.92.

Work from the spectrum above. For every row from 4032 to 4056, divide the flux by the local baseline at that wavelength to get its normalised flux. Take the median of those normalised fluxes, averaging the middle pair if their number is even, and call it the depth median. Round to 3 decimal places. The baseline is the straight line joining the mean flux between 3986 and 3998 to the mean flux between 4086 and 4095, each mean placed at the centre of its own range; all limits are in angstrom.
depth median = 0.918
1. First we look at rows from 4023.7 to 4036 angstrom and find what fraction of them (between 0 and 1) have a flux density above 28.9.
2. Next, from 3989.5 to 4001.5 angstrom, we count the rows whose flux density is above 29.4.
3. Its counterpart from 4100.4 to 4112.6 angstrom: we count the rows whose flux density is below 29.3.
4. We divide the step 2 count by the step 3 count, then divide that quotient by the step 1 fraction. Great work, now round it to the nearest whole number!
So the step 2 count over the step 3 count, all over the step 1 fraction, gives 28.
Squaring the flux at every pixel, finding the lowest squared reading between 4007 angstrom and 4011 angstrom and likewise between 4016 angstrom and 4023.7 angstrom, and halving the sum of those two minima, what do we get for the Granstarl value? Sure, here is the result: 911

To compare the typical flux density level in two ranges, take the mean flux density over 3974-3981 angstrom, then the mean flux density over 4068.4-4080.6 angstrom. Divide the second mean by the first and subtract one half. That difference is 0.44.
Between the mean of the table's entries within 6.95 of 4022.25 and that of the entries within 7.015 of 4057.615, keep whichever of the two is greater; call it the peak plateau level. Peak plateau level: 29.9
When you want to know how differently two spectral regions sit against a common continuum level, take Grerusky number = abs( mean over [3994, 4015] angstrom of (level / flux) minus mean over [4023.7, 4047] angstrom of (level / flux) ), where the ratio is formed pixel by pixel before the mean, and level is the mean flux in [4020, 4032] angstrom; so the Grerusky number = 0.080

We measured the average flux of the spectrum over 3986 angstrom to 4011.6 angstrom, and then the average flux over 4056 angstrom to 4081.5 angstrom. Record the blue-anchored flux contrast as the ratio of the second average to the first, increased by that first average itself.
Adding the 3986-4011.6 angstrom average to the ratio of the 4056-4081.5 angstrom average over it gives 32.09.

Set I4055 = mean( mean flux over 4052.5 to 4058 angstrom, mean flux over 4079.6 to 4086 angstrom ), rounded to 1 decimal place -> 28.9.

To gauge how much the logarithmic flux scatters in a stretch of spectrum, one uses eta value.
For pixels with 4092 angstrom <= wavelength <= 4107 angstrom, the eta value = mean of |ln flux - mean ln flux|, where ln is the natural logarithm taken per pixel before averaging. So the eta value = 0.020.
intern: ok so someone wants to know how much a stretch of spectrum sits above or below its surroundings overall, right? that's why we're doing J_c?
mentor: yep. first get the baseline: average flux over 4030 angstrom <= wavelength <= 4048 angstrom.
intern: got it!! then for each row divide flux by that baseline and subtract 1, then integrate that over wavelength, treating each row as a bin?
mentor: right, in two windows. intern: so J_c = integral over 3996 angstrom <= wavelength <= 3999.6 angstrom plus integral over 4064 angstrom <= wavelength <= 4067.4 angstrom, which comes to 0.38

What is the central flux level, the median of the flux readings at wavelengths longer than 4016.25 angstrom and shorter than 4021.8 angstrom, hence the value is 30.1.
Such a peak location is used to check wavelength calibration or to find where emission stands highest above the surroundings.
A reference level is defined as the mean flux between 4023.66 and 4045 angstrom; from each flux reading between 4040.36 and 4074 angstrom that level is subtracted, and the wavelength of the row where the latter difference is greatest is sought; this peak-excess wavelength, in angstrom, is 4073.53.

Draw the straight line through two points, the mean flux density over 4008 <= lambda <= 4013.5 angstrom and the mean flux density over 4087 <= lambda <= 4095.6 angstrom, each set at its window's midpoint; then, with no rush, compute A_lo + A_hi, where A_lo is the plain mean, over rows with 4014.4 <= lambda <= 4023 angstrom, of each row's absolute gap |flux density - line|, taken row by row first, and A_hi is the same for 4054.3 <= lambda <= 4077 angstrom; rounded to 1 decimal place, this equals 2.2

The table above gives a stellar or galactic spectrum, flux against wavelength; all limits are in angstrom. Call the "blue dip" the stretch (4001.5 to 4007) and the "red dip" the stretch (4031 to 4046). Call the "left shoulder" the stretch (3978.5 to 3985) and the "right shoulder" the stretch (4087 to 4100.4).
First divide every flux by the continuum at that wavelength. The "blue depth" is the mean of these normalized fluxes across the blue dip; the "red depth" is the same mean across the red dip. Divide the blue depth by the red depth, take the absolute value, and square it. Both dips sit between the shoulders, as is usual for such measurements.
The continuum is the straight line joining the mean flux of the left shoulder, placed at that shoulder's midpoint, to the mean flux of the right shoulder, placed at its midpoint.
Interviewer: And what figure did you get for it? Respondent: 1.23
